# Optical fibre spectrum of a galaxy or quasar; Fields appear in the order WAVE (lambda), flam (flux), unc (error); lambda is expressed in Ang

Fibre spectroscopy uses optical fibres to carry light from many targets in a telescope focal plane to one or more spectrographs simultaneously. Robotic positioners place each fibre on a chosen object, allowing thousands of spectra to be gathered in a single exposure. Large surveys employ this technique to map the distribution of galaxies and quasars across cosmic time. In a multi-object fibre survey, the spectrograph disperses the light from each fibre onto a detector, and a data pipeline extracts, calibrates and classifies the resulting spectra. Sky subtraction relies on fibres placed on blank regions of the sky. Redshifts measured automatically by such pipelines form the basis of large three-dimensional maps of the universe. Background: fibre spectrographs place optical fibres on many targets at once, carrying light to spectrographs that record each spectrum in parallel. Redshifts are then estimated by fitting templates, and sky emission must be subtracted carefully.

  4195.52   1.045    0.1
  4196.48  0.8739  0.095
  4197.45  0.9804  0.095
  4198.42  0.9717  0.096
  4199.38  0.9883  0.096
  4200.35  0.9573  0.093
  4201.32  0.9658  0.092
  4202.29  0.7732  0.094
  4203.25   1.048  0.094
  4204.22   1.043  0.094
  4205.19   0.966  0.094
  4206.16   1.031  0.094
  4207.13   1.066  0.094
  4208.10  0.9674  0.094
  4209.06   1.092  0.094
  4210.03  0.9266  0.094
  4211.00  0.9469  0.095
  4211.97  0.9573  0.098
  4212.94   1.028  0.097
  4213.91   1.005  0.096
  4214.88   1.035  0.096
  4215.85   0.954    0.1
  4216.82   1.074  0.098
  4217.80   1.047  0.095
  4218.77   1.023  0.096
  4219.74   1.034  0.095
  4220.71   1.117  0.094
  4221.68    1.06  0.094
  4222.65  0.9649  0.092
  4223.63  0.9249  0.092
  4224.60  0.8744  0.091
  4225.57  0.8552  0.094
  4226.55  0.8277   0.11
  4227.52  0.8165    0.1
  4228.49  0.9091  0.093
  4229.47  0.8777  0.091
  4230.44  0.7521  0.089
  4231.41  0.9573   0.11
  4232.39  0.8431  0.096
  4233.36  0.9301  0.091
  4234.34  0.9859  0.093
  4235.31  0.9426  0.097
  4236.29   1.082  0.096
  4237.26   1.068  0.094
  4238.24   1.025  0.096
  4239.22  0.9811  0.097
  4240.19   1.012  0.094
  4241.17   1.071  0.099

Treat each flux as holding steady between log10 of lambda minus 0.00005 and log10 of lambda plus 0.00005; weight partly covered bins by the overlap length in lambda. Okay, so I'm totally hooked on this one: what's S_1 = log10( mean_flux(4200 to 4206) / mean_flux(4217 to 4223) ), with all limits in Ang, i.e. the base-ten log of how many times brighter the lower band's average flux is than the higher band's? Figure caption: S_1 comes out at -0.04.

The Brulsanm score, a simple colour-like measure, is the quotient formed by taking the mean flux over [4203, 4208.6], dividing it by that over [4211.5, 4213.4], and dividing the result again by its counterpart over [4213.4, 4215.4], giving 1.008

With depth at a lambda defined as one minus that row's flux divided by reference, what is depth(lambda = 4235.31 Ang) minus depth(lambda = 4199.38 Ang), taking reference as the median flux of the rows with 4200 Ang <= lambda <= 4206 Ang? 0.05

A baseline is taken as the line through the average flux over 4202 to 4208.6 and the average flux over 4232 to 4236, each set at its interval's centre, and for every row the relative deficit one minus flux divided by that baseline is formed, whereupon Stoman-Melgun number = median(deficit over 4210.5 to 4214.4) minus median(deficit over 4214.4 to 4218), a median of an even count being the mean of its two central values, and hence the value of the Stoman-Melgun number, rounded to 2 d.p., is 0.07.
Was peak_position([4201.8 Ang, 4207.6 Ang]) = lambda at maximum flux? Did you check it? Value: 4207.13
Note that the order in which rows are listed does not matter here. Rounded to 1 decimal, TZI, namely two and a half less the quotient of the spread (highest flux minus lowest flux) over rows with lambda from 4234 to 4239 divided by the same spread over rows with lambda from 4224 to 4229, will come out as 1.0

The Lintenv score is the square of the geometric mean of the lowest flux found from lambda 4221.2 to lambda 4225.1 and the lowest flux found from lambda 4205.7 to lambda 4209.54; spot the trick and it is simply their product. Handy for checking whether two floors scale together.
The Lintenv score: 0.85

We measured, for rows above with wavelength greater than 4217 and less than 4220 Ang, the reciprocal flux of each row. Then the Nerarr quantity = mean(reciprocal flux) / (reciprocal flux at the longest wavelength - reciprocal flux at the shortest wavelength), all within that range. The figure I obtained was 80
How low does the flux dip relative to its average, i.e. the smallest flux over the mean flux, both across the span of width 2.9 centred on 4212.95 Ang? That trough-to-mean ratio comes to 0.96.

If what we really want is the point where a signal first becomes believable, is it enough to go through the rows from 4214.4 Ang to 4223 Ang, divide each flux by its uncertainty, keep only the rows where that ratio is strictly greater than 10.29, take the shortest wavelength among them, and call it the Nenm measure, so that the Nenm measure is 4214.88 Ang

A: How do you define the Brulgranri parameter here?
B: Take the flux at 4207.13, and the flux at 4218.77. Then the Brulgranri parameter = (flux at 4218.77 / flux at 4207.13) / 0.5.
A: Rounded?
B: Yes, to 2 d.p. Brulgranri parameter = 1.92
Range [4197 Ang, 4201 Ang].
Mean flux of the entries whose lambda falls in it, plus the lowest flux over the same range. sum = 1.93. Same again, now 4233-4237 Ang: 1.92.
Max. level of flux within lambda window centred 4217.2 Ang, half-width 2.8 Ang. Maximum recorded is 1.074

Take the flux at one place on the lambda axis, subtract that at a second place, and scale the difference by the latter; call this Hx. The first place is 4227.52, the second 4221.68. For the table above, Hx -0.23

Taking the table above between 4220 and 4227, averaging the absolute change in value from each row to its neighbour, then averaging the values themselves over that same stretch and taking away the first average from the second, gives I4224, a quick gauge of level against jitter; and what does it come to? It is 0.90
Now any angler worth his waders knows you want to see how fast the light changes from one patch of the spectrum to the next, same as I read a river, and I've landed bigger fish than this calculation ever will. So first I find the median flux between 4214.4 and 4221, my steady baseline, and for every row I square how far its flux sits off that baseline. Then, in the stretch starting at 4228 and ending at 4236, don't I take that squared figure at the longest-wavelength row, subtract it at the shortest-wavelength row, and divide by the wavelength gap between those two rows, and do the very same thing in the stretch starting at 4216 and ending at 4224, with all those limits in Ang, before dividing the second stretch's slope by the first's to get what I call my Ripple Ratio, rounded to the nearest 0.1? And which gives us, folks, -1.5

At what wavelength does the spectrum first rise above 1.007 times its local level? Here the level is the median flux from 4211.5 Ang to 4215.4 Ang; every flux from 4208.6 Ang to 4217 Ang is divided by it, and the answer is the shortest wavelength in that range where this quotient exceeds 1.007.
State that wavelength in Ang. 4209.06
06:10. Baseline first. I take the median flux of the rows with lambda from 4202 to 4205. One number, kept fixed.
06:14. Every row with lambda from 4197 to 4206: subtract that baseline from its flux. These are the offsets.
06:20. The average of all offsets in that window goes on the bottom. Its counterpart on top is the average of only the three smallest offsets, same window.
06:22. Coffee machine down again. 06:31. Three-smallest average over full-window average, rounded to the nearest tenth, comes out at 1.9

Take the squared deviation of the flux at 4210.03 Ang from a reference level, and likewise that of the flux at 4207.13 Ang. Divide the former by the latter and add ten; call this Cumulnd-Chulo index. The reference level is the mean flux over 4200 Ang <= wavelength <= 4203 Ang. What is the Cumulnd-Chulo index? 10.0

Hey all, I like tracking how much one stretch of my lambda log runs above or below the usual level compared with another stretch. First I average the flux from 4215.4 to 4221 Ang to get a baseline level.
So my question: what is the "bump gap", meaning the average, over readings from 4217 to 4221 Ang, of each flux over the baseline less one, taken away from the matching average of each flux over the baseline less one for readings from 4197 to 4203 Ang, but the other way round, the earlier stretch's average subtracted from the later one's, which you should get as 0.11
